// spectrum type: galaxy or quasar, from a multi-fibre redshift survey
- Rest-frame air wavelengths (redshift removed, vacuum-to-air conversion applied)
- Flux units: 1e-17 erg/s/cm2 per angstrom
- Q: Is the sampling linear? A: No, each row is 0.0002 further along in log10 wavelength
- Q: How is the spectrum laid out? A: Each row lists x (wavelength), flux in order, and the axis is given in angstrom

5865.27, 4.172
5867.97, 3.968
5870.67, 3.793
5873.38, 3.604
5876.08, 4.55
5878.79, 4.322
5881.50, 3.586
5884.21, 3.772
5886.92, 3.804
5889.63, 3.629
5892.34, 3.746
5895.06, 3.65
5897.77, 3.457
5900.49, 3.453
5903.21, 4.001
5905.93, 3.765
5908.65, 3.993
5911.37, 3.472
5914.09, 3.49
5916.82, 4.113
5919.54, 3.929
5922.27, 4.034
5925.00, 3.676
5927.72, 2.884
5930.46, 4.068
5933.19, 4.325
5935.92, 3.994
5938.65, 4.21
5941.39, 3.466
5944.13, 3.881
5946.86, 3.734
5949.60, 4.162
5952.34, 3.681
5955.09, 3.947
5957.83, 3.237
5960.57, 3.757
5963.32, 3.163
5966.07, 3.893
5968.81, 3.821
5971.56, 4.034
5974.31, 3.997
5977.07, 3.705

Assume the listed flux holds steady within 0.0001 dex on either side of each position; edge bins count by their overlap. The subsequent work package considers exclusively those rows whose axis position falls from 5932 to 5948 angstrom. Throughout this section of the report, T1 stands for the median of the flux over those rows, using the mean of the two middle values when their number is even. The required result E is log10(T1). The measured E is 0.595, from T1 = 3.9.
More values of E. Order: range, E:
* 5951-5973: 0.579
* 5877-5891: 0.577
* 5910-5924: 0.594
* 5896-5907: 0.558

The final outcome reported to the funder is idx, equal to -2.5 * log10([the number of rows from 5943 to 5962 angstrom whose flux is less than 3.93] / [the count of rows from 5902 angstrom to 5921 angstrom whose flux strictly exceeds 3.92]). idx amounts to -0.24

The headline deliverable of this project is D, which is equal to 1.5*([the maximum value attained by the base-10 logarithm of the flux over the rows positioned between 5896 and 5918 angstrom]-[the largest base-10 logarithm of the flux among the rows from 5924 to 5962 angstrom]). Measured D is -0.03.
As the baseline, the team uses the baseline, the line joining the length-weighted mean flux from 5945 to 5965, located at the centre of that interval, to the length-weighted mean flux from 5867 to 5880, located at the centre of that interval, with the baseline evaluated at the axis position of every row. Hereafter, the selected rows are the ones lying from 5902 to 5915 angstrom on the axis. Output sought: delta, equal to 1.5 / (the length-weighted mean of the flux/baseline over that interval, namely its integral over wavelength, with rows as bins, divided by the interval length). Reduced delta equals 1.55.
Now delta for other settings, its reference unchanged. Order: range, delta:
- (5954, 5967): 1.53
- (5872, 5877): 1.50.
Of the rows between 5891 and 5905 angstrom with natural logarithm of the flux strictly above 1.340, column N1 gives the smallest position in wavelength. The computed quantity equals 5903.21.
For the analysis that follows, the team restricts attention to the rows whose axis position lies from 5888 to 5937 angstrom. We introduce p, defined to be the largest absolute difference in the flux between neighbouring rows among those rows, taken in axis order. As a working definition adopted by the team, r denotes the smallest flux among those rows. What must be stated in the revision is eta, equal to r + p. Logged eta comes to 4.07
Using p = 1.18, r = 2.884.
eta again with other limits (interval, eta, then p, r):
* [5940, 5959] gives 3.95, 0.71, 3.237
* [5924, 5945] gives 4.07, 1.18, 2.884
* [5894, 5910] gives 4.00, 0.55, 3.453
